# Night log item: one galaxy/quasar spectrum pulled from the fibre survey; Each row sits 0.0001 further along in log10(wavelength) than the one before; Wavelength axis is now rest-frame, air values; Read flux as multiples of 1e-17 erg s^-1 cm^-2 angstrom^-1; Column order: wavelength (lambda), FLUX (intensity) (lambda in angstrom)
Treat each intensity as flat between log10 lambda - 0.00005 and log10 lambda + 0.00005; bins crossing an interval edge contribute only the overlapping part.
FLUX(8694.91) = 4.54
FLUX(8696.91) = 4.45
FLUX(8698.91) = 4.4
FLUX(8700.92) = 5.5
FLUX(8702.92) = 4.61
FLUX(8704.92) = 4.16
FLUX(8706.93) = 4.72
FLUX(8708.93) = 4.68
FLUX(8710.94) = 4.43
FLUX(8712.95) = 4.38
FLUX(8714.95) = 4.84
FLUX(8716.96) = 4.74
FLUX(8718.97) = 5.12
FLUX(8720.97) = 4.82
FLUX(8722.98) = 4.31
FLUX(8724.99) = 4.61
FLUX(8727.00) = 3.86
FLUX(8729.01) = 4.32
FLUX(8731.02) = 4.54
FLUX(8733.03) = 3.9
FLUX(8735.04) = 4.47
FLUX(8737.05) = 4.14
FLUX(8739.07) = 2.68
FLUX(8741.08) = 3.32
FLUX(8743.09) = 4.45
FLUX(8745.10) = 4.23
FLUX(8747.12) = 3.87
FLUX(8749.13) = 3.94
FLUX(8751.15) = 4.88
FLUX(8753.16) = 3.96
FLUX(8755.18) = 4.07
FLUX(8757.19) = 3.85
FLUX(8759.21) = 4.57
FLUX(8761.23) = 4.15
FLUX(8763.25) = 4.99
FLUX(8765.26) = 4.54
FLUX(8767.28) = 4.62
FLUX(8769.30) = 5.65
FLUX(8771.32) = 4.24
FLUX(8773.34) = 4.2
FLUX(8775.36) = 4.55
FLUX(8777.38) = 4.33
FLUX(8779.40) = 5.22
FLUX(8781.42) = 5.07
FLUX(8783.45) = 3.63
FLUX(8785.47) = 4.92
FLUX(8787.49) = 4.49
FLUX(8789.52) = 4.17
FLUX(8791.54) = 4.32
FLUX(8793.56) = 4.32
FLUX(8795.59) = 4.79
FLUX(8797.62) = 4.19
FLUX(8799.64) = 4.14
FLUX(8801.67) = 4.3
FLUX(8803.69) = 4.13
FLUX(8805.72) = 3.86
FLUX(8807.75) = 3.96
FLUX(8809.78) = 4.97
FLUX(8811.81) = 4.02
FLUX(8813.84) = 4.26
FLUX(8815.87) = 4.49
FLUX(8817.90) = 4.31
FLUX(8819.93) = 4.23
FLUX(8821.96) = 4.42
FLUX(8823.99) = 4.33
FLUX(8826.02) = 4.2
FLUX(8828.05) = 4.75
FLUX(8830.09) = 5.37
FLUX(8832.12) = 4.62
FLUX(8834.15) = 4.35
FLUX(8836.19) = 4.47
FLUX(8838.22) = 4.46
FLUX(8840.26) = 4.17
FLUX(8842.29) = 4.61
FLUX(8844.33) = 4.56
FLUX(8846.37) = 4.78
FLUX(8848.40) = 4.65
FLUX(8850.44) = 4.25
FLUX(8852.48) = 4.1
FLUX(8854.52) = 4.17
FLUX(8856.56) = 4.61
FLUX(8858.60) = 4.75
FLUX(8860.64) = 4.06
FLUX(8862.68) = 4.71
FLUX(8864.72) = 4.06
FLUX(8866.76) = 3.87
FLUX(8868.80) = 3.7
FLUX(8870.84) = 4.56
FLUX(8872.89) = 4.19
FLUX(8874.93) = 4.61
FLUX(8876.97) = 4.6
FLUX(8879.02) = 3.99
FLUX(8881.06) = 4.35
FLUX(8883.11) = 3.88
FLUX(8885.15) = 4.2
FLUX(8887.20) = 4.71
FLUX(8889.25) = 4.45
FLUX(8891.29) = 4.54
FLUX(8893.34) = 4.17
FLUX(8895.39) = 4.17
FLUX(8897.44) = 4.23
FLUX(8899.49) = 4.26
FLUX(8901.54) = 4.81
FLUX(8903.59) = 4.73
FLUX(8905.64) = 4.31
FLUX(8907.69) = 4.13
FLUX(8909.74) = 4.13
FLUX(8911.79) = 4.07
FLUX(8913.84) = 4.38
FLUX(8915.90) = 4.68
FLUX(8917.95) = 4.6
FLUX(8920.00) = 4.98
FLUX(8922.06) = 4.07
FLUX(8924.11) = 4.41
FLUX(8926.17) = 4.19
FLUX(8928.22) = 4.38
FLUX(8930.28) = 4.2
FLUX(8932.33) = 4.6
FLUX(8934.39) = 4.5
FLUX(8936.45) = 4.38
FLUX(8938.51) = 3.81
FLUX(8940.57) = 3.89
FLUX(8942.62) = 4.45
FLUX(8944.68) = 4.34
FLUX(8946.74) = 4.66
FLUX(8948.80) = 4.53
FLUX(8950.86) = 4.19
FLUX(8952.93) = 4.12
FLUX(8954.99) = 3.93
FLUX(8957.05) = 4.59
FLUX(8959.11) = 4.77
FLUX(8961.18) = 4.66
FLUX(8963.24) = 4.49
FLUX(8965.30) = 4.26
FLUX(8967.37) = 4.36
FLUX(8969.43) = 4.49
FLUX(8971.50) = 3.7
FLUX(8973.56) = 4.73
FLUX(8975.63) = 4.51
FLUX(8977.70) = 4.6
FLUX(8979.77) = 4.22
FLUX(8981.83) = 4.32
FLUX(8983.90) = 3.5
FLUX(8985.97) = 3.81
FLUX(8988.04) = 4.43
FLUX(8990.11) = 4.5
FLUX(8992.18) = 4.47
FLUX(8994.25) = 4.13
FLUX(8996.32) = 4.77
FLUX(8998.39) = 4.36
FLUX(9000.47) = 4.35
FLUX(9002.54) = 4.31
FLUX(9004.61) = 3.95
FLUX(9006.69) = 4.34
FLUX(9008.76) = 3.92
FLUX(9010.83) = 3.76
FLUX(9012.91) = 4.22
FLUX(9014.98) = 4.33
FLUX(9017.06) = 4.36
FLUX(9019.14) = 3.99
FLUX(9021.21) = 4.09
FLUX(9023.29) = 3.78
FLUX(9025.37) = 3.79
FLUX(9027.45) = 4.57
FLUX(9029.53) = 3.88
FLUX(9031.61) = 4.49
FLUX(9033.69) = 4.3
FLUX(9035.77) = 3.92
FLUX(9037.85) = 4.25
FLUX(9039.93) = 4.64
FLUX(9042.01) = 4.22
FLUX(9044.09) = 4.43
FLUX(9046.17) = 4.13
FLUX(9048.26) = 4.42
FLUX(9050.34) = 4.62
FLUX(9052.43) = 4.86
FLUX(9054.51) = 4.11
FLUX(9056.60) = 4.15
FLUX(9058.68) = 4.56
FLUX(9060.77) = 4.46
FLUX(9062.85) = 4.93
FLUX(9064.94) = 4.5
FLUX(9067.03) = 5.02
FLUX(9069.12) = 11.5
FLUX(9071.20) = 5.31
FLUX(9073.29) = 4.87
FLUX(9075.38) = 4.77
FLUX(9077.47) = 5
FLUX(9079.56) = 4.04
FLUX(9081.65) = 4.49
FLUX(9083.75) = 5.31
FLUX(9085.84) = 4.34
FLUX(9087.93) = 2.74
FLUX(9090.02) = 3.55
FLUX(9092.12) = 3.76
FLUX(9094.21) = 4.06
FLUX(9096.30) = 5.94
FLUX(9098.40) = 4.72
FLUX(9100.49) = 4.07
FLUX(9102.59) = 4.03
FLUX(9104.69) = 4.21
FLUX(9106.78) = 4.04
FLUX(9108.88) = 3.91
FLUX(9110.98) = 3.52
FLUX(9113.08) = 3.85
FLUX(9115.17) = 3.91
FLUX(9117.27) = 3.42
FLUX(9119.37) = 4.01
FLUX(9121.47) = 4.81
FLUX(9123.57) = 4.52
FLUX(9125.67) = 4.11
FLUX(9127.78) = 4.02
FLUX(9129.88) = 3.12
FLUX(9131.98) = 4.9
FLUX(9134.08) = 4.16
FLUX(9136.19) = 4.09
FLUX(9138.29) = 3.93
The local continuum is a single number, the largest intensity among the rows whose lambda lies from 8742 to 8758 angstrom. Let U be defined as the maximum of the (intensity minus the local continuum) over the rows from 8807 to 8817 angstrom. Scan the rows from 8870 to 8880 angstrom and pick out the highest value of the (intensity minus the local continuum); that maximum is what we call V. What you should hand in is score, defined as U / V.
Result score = -0.3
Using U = 0.09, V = -0.3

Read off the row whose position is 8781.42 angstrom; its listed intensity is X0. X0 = 5.07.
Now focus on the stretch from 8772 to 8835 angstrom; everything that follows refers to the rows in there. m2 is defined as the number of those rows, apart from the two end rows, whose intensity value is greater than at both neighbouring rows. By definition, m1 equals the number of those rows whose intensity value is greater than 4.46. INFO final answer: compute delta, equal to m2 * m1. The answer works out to 99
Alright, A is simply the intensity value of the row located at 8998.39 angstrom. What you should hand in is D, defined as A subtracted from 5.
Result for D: 0.64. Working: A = 4.36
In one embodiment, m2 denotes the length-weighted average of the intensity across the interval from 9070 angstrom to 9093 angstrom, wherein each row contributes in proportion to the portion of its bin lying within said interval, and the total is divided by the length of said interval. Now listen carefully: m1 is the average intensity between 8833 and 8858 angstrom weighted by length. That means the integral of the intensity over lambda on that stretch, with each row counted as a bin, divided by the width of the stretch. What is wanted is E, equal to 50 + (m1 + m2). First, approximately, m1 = 4.44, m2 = 4.43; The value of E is 58.9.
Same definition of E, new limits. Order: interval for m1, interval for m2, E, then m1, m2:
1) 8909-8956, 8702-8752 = 58.6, 4.33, 4.32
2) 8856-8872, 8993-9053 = 58.5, 4.28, 4.24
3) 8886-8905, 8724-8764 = 58.6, 4.45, 4.13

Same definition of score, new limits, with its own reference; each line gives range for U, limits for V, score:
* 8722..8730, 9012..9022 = 0.5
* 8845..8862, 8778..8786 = -0.3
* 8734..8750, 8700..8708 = -0.7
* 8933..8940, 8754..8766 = -3.5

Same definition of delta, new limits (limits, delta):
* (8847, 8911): 88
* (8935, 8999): 117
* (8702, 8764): 130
